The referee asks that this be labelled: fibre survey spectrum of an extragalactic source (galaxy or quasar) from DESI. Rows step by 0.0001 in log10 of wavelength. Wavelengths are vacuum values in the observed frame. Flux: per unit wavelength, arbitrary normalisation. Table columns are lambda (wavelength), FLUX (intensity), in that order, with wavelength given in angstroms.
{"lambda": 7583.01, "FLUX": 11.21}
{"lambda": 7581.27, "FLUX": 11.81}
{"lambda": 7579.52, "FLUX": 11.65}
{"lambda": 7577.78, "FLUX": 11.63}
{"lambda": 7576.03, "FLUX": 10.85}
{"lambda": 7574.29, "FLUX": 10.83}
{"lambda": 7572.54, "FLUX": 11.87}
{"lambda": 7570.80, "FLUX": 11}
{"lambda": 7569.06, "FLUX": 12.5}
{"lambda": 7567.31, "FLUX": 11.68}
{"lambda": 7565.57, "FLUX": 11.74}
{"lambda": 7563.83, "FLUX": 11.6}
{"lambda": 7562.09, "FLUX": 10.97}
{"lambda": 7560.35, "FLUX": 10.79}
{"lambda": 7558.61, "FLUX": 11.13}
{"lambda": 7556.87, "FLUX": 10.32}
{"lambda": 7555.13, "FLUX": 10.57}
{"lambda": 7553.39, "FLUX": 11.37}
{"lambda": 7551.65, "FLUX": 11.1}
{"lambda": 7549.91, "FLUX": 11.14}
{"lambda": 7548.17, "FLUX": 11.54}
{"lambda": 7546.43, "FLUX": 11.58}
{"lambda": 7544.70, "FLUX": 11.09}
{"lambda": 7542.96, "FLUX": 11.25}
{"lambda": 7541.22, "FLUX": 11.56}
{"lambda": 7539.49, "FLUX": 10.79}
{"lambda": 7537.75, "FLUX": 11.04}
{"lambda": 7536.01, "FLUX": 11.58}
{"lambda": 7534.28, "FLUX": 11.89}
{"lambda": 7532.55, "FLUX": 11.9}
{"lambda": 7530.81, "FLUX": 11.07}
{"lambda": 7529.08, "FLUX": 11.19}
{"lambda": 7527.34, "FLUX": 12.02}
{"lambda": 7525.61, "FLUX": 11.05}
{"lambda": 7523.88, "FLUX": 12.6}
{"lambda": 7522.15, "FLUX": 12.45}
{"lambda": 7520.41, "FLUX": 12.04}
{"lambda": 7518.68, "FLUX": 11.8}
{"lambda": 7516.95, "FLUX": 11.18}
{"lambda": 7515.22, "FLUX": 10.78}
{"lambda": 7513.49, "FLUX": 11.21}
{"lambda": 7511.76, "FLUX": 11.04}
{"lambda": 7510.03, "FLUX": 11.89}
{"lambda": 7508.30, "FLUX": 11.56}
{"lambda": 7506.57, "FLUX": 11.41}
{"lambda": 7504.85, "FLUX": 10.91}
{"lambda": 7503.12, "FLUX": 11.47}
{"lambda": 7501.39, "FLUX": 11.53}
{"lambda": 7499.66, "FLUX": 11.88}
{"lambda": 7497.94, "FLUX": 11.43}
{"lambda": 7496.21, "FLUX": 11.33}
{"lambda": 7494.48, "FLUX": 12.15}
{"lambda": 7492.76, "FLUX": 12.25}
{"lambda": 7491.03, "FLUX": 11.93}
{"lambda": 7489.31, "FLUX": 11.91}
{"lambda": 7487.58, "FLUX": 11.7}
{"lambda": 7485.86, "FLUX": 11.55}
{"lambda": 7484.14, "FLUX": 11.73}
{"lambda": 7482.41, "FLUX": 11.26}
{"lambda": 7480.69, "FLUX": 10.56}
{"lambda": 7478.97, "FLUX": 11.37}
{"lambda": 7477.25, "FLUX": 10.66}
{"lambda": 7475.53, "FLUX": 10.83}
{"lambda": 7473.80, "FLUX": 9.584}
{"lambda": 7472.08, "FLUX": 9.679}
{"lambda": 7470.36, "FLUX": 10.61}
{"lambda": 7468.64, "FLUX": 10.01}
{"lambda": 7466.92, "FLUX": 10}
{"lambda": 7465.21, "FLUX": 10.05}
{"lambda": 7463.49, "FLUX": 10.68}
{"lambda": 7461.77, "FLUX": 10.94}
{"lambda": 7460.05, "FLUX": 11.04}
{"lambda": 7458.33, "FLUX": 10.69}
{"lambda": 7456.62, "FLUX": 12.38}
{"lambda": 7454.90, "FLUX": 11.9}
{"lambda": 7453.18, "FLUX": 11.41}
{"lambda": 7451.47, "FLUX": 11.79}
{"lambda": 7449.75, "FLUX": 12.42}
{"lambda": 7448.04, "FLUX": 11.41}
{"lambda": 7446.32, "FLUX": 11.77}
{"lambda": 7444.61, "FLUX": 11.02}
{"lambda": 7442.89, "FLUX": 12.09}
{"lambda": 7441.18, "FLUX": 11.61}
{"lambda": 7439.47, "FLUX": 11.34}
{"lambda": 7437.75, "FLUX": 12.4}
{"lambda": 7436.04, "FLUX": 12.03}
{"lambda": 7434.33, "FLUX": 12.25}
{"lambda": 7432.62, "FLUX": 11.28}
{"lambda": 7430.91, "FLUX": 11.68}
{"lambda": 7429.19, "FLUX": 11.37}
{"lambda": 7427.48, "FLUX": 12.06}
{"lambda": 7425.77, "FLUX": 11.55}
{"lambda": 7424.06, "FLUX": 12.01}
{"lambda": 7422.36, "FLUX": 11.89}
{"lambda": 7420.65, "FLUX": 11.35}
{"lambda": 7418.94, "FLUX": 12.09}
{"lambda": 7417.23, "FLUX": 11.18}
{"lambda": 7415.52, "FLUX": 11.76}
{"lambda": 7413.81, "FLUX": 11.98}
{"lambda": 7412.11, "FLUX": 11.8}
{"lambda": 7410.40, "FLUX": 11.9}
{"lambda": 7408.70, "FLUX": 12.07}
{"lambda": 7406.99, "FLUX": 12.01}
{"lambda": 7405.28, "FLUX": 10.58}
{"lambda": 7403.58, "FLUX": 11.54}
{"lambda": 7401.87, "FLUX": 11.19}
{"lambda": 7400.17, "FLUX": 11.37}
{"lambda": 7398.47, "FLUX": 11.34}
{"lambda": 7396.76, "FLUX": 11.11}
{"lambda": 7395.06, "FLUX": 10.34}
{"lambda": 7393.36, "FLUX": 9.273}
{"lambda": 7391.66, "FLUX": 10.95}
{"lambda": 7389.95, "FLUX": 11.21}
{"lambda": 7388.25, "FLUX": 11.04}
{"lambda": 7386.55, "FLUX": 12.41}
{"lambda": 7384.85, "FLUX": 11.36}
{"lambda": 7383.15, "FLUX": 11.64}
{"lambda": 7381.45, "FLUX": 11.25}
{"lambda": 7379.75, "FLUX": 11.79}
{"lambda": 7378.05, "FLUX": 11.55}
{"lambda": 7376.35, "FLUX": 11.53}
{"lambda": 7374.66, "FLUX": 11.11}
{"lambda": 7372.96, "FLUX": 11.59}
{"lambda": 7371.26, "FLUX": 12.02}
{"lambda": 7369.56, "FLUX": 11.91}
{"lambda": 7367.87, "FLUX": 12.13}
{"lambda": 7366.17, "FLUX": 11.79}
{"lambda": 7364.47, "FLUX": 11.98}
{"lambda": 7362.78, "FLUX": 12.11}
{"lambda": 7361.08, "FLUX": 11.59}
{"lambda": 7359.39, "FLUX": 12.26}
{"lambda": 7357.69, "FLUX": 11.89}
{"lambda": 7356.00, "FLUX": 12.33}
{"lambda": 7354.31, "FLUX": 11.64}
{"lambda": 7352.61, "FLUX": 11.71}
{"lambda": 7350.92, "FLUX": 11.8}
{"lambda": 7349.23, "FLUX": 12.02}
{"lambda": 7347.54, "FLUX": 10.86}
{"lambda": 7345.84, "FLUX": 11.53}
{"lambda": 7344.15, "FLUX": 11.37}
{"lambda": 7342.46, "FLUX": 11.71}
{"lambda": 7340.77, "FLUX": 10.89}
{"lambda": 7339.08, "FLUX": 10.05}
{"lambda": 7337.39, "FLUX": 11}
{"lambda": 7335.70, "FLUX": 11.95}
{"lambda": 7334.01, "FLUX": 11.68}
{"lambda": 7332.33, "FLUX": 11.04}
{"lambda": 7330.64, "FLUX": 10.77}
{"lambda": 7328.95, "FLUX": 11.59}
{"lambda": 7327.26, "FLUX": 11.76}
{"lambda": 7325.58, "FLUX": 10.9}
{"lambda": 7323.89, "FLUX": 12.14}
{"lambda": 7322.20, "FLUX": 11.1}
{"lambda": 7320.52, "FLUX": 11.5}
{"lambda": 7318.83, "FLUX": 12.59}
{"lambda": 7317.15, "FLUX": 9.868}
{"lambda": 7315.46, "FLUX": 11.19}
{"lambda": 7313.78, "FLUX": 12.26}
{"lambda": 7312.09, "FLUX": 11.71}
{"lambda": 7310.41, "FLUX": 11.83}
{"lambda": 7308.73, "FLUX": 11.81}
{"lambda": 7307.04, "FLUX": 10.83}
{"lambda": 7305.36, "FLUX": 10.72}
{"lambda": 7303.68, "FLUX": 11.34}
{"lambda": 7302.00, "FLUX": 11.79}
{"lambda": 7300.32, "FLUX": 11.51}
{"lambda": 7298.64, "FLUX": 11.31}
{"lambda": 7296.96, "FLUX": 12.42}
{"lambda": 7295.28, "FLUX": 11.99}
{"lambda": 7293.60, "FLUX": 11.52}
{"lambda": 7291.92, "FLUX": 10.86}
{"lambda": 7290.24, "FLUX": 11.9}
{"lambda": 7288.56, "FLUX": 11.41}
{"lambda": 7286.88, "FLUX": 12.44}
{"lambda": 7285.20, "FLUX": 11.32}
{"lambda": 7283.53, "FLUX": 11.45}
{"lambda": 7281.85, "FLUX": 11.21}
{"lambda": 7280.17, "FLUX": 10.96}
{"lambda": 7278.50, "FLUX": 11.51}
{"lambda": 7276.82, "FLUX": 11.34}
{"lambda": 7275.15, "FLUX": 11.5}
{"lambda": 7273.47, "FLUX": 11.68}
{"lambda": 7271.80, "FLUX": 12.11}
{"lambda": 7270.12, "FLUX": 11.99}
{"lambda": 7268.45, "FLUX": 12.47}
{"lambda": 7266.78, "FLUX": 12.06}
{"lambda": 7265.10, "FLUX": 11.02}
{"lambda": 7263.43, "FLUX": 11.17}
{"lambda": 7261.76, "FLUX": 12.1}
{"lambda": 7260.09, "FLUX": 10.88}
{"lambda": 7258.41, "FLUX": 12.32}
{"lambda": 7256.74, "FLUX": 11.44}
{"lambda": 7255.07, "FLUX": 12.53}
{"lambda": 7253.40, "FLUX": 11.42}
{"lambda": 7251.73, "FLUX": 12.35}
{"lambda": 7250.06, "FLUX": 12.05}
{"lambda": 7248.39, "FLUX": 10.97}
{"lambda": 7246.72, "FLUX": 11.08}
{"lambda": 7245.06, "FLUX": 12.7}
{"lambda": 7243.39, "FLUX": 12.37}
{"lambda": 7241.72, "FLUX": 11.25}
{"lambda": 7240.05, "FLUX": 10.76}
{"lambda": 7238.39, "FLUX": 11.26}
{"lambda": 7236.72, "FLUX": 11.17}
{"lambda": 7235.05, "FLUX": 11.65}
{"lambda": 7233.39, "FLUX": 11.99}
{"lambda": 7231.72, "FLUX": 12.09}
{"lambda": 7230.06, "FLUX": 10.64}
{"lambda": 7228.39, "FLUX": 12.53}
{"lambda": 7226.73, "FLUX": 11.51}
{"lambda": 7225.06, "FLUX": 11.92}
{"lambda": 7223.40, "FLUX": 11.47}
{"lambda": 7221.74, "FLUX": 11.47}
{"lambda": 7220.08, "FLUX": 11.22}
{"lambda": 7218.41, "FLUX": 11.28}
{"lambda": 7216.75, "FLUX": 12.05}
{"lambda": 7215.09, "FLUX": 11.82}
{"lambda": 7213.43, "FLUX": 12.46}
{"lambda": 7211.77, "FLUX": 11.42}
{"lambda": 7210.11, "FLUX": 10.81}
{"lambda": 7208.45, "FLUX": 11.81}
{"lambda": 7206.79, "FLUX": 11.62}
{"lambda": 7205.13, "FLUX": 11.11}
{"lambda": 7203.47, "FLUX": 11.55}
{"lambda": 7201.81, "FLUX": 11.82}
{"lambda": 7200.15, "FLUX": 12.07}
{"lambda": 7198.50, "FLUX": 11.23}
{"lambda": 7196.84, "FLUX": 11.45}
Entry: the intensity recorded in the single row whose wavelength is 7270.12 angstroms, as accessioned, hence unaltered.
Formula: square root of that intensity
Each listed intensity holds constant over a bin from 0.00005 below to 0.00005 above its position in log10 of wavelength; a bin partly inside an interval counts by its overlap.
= 3.46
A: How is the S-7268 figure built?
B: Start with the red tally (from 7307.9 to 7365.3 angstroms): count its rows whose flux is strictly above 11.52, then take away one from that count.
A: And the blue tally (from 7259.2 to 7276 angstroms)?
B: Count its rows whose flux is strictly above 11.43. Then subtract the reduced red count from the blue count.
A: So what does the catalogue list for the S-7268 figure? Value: -14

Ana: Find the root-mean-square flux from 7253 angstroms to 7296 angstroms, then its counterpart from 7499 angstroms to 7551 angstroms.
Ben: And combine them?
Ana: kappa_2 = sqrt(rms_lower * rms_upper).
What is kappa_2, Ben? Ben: 11.6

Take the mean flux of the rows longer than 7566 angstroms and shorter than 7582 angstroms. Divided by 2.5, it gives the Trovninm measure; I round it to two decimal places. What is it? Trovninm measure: 4.61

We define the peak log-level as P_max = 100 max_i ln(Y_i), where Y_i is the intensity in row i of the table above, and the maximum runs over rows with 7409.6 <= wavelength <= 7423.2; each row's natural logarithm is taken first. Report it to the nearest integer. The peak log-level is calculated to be 249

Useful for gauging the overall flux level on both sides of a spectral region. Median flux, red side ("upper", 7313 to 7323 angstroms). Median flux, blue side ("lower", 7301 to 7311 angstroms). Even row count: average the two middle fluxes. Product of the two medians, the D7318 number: 131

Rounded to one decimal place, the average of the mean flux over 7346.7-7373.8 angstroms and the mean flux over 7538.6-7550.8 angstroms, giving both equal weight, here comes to 11.6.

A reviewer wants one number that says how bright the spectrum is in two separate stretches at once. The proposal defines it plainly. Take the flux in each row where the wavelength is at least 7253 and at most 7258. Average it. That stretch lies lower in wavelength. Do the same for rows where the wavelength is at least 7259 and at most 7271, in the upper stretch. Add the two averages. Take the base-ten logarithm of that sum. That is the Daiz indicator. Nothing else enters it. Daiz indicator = 1.37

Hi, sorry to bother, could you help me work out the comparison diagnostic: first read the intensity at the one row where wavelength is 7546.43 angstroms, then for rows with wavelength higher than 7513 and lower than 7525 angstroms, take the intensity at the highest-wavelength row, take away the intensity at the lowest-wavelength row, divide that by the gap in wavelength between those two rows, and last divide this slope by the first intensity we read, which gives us 0.012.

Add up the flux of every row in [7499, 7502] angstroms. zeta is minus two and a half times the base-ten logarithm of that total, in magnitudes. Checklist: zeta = -3.424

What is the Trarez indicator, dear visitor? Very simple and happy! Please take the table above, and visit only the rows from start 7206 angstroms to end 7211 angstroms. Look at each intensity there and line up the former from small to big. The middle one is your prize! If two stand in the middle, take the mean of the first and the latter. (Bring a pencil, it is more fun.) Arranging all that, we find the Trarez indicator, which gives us 11.6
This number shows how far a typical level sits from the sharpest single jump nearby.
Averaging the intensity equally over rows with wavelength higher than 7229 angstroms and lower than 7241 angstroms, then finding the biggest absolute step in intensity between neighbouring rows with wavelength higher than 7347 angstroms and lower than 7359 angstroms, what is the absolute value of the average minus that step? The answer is 10.2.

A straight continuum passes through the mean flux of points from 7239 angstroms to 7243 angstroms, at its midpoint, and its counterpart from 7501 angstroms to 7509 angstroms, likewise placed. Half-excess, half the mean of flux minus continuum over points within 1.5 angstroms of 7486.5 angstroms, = 0.1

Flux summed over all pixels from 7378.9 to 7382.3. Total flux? 23.0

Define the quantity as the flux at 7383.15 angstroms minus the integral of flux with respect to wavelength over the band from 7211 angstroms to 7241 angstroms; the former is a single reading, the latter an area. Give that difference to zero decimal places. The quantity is -336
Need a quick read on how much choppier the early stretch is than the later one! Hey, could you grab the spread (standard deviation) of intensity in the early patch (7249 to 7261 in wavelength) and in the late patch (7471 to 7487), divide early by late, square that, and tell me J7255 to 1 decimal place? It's 0.6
